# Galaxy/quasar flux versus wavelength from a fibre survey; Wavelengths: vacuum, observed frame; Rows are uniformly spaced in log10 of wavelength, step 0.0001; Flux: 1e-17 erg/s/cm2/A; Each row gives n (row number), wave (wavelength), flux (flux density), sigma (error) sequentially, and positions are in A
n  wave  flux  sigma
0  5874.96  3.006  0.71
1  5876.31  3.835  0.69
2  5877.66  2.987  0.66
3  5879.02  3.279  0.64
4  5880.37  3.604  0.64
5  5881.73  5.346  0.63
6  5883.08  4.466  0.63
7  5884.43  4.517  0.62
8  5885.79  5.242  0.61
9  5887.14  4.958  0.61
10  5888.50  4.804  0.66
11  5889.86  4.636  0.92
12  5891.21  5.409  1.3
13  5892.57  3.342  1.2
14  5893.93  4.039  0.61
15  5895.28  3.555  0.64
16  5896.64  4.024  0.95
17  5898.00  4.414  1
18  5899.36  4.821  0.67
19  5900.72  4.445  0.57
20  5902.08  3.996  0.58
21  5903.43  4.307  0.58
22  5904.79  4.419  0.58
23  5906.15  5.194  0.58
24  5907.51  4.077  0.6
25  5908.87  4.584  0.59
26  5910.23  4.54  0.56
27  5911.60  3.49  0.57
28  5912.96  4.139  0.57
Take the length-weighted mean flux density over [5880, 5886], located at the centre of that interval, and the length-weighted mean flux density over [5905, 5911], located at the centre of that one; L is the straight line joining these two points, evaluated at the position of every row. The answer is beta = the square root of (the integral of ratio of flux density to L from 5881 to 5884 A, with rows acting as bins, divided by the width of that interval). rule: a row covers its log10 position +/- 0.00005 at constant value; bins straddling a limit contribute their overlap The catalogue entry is 1.02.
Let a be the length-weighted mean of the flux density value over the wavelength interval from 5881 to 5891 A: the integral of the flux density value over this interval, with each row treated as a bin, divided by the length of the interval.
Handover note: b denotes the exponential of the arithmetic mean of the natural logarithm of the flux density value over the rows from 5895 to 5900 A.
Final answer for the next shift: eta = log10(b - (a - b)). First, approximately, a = 4.87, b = 4.18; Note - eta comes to 0.54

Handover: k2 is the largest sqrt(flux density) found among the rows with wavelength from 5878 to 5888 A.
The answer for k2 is 2.31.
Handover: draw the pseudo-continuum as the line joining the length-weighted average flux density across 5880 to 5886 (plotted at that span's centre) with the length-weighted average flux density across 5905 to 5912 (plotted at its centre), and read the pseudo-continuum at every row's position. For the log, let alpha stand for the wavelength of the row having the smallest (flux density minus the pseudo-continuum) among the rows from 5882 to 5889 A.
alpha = 5883.08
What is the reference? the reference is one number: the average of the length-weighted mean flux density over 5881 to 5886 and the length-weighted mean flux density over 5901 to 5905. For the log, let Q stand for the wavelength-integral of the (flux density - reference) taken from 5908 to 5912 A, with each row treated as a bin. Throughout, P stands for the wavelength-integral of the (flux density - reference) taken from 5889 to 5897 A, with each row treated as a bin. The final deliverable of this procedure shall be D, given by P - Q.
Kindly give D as -1.7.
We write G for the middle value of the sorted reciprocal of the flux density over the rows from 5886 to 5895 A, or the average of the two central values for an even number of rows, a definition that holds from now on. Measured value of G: 0.212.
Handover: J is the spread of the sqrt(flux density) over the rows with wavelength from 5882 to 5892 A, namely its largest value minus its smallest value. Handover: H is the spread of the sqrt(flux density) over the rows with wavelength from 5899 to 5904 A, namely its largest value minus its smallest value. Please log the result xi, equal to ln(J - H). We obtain -4.2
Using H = 0.197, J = 0.21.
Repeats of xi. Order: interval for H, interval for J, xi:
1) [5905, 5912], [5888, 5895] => -2.4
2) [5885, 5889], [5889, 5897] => -0.9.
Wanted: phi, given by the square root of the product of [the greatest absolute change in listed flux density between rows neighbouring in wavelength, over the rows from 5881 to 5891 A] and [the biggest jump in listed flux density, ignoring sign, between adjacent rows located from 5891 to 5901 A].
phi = 1.35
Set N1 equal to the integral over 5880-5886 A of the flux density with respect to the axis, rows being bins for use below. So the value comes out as 28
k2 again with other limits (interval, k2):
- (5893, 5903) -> 2.20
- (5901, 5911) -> 2.28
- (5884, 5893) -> 2.33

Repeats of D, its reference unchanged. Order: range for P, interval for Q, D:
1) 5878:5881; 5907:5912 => -1.8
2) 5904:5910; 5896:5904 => 1.8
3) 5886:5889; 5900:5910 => 2.3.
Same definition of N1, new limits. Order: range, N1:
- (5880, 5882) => 9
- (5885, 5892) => 35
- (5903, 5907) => 19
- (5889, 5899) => 42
